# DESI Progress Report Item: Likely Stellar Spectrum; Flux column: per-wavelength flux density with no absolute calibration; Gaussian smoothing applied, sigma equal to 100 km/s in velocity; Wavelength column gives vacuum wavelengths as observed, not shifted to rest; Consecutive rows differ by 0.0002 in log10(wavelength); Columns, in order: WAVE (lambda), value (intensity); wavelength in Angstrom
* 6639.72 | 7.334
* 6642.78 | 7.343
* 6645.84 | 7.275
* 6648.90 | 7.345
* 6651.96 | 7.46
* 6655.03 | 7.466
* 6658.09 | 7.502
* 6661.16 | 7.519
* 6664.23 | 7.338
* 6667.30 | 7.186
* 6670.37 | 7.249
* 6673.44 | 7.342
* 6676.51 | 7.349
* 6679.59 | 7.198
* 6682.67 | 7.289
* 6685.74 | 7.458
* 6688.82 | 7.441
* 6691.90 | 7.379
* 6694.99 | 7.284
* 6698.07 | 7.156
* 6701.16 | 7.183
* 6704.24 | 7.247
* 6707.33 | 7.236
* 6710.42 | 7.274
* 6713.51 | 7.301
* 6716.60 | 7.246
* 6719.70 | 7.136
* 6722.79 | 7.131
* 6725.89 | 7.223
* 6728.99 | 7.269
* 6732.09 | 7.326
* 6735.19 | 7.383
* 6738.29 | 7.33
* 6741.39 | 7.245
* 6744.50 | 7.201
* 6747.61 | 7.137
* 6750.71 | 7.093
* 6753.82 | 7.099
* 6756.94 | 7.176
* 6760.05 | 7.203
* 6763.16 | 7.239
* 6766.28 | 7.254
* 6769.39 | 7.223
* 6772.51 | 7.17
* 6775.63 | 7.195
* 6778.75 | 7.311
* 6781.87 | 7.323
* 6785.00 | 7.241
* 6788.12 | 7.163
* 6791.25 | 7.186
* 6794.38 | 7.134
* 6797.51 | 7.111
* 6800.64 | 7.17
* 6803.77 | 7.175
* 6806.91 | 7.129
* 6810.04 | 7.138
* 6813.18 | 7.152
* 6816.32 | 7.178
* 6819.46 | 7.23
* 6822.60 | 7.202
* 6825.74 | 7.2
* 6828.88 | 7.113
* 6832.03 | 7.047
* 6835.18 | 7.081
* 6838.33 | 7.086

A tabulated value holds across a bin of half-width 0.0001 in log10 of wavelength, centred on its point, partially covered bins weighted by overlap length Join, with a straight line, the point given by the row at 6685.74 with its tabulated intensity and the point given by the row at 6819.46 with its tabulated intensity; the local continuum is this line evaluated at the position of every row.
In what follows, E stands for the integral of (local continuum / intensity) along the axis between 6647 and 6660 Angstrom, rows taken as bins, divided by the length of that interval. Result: 1.01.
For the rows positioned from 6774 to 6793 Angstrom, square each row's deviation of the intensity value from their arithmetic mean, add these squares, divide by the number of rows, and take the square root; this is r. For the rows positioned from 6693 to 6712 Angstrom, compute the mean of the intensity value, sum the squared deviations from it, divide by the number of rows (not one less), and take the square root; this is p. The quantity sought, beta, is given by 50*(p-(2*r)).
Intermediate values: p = 0.05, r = 0.06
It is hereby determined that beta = -4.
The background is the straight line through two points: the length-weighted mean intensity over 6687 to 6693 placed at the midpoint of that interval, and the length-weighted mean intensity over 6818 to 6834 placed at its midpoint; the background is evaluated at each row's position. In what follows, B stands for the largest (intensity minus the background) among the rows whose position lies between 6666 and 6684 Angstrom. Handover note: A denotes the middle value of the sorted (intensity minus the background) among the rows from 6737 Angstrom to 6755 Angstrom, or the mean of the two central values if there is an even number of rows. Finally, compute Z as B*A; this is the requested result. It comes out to 0.013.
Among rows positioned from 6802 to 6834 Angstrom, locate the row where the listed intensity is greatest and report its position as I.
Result 6819.46 Angstrom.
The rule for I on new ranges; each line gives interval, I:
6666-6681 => 6676.51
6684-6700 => 6685.74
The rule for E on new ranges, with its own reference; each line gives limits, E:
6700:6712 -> 1.03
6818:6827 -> 1.00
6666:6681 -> 1.03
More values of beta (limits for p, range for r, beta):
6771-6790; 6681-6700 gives -7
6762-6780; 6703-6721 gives -3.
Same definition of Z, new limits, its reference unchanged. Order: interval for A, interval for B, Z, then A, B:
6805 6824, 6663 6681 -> 0.001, -0.01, -0.092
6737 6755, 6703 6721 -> 0.010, -0.14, -0.069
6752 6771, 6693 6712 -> 0.006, -0.06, -0.102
